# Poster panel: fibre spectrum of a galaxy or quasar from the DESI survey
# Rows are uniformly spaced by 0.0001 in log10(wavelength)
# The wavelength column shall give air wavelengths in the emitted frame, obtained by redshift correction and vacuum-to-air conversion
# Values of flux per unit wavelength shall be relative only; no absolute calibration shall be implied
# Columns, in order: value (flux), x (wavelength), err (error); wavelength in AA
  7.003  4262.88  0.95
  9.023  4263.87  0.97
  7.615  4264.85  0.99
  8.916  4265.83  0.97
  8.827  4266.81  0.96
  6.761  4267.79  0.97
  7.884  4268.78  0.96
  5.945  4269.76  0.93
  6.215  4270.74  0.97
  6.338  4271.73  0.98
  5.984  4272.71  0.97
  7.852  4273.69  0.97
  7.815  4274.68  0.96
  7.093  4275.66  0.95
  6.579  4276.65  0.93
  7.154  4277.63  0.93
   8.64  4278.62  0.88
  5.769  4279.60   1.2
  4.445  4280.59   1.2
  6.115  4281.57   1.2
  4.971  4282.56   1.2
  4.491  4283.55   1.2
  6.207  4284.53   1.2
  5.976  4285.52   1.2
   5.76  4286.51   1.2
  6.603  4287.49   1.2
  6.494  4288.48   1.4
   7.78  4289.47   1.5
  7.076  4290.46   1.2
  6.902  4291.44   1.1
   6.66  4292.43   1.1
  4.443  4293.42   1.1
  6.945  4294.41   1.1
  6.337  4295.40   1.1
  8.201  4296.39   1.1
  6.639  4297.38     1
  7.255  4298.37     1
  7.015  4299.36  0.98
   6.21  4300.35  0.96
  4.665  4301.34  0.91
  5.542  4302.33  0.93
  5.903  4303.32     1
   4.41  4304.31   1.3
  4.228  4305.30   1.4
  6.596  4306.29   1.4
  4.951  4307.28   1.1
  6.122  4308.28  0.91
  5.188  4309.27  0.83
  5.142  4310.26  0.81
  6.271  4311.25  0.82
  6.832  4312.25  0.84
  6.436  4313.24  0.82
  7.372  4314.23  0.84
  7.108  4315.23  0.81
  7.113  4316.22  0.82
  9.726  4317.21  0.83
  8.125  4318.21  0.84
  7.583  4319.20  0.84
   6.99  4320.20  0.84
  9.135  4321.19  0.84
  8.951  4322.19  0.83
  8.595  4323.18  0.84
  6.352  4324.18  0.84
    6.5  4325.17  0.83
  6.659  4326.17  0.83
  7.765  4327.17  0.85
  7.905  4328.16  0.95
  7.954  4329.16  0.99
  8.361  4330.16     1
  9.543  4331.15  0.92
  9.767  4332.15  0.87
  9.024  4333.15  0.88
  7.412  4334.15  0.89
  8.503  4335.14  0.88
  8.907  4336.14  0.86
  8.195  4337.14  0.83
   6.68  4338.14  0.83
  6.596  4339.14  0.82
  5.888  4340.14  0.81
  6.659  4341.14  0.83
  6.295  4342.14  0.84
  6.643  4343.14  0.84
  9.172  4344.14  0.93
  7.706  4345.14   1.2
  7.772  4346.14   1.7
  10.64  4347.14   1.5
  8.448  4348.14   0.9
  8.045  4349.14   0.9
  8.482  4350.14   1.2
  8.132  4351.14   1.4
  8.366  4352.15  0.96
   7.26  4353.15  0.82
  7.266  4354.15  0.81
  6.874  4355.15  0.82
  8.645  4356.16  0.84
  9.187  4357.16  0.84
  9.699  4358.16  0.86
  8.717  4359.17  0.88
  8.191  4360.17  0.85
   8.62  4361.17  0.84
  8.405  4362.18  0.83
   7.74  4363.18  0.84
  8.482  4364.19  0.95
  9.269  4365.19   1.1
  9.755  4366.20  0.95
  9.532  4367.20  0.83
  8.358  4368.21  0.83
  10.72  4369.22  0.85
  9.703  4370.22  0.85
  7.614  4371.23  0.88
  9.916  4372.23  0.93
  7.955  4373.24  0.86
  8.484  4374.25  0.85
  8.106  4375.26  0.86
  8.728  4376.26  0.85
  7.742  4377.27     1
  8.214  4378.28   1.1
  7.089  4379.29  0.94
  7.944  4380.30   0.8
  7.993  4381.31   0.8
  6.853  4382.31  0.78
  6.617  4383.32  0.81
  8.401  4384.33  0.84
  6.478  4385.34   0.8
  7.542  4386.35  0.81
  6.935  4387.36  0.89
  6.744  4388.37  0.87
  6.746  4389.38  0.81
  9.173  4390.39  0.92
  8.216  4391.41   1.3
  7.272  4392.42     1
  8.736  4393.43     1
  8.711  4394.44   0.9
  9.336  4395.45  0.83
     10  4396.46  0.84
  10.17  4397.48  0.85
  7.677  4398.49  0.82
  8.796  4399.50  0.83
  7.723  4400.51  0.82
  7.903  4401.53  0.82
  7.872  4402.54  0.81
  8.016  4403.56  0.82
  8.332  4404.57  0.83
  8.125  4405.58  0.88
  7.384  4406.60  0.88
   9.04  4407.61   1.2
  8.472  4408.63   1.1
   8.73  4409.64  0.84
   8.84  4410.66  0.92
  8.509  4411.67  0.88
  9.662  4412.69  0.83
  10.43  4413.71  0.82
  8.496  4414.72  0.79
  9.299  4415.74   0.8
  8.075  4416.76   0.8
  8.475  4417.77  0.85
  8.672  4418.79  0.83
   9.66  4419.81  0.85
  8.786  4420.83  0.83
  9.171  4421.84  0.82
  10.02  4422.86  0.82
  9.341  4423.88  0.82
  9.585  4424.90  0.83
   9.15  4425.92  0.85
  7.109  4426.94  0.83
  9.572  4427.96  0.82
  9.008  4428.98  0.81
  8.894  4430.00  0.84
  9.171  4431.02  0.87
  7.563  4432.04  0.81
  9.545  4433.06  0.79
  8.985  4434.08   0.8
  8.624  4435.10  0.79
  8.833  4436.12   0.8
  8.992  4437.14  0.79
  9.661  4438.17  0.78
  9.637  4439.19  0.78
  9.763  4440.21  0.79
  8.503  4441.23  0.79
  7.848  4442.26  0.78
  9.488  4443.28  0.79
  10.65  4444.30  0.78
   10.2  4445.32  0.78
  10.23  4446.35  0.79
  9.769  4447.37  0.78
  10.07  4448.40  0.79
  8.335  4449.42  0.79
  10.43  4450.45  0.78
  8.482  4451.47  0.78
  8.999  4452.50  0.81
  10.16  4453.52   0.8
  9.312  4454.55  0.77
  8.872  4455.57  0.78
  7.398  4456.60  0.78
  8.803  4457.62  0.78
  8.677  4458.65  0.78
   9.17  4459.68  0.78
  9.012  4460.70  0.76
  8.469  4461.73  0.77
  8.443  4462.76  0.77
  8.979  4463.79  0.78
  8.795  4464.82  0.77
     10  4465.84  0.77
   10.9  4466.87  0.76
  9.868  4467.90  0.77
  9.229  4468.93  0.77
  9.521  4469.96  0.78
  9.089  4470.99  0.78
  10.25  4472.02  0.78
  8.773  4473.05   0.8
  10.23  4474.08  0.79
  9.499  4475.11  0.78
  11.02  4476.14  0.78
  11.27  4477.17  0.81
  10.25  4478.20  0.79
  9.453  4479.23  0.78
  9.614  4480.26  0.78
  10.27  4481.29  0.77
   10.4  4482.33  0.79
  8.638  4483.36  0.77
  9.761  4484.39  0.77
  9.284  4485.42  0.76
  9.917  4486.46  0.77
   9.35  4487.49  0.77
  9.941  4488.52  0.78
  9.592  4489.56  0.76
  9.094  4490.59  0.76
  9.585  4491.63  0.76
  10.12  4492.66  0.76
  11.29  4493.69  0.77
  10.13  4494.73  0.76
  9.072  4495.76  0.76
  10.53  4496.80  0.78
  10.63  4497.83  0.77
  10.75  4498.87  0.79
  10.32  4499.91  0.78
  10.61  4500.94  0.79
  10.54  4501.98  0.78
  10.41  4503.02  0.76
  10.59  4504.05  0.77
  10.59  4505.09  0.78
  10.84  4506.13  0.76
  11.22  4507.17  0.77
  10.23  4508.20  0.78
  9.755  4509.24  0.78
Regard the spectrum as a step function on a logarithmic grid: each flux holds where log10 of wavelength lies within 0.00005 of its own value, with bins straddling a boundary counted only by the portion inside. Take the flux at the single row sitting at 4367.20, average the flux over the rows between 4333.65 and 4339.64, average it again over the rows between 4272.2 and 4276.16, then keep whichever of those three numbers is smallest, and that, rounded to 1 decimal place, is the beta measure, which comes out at 7.2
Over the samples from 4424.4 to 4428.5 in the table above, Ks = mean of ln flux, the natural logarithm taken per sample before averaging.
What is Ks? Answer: 2.17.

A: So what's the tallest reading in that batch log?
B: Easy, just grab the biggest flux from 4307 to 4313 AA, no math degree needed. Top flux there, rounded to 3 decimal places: 6.832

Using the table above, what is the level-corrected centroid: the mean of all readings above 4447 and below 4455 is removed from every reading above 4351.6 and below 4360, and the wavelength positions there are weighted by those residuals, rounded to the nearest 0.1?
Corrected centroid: 4354.5 AA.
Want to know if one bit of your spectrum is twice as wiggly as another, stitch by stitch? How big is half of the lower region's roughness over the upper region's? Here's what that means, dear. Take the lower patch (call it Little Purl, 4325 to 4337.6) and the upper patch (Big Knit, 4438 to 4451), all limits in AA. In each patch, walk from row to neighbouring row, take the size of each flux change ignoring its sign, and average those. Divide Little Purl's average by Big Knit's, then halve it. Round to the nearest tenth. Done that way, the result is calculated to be 0.4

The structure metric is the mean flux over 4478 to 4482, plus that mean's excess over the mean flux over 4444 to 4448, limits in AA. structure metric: 9.6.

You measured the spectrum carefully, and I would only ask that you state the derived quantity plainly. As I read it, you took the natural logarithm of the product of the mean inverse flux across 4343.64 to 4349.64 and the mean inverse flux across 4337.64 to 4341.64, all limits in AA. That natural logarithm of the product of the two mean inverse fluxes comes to -4.0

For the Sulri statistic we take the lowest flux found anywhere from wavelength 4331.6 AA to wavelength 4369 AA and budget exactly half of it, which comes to 2.94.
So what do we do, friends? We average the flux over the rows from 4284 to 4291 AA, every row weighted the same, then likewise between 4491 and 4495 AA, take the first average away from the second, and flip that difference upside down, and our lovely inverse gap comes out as 0.27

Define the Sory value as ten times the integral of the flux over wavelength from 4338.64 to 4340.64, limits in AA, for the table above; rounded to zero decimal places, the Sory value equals 125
